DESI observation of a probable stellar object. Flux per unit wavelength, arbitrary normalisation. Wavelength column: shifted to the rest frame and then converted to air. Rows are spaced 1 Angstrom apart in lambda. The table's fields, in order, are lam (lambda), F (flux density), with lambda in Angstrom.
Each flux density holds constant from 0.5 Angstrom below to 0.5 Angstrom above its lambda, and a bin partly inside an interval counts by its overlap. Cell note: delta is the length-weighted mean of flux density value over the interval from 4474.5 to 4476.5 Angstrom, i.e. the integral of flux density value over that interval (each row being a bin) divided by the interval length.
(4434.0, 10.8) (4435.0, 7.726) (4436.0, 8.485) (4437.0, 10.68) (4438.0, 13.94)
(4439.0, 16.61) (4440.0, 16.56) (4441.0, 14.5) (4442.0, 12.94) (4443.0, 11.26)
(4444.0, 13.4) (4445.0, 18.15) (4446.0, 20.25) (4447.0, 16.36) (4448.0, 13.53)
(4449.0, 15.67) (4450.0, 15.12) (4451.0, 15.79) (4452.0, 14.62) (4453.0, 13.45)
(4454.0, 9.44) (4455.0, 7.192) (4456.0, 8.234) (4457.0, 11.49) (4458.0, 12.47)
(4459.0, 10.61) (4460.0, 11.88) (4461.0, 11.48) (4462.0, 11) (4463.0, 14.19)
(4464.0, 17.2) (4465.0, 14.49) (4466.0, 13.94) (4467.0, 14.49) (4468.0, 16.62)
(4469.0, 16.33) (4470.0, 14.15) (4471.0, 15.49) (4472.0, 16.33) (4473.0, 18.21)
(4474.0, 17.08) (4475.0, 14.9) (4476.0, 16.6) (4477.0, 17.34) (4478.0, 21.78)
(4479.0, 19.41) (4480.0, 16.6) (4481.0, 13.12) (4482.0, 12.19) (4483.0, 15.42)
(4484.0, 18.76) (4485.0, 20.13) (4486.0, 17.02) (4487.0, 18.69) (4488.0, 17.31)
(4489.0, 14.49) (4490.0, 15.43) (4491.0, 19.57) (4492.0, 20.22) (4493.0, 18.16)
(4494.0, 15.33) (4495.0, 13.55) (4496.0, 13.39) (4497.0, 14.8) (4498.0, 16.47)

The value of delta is 16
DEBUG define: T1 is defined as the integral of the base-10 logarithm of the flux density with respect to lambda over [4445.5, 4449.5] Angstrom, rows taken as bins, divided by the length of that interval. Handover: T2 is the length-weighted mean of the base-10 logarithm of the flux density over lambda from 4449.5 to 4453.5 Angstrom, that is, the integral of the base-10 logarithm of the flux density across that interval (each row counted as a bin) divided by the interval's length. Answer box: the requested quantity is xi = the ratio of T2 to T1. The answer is 0.96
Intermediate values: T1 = 1.21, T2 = 1.17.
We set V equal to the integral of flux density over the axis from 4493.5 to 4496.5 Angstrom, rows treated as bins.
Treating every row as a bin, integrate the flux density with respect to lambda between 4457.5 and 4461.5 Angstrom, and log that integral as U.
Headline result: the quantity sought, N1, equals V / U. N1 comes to 0.9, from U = 46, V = 42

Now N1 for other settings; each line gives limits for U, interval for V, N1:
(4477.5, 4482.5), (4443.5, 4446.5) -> 0.6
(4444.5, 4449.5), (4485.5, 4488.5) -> 0.6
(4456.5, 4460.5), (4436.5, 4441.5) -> 1.6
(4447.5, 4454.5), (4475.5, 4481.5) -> 1.1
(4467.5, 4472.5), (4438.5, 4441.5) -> 0.6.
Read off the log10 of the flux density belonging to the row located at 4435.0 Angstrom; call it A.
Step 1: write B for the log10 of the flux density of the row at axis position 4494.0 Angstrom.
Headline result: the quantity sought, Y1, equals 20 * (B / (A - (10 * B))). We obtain -2.16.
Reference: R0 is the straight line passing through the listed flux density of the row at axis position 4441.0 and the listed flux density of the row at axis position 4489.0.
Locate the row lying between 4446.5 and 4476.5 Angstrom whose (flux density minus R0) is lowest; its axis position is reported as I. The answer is 4455.0 Angstrom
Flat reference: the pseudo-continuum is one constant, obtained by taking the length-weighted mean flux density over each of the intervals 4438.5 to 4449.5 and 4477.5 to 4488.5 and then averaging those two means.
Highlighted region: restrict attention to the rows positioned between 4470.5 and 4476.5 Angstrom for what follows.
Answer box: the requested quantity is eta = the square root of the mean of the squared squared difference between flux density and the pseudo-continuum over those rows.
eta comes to 2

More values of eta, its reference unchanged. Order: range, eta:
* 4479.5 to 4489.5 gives 8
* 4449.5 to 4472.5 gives 28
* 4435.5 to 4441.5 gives 29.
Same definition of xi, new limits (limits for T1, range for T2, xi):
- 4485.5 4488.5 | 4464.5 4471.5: 0.94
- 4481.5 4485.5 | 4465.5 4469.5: 0.98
